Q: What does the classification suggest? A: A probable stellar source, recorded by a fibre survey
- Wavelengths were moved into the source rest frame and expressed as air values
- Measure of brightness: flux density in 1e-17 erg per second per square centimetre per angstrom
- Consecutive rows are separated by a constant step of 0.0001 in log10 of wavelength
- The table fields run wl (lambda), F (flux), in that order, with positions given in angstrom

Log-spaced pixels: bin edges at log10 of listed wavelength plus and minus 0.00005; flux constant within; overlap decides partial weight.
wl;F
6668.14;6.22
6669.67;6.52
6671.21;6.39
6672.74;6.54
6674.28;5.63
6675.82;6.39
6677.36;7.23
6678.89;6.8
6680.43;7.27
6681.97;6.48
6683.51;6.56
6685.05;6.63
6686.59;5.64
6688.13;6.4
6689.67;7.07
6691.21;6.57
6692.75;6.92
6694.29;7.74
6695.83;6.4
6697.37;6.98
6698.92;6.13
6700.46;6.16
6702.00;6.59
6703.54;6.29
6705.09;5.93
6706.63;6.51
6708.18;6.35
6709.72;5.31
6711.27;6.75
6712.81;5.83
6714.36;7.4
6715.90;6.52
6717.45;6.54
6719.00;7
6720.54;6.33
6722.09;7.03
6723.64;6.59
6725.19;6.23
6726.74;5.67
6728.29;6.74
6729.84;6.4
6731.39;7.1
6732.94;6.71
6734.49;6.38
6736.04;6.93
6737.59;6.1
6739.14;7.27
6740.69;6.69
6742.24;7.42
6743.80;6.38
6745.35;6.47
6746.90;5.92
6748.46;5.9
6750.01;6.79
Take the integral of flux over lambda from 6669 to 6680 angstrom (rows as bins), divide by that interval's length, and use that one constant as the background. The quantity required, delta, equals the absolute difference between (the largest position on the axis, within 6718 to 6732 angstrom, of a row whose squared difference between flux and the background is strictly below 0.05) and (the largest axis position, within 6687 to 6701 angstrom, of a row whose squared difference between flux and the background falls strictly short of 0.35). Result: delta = 29.4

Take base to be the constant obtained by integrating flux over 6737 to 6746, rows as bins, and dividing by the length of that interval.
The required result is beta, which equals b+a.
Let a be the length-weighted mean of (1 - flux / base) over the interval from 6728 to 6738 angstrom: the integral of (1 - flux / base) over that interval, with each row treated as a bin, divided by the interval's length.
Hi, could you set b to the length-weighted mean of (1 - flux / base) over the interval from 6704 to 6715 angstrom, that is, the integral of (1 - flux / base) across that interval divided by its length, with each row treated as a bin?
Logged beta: 0.083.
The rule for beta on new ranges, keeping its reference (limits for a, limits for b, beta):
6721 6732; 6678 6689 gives 0.060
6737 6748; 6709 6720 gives 0.060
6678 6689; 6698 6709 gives 0.095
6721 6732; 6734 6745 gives 0.032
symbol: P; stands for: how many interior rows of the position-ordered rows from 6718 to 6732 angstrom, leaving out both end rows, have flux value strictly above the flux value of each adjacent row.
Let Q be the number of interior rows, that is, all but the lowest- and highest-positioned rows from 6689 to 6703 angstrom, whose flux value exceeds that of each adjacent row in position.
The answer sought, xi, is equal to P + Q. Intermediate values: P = 2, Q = 2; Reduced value 4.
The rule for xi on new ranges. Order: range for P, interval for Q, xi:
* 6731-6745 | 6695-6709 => 6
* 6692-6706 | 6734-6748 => 7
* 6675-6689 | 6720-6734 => 6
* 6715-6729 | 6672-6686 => 4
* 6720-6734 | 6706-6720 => 5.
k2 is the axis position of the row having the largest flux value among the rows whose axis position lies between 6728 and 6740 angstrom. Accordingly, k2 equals 6739.14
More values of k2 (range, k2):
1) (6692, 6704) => 6694.29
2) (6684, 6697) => 6694.29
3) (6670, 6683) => 6680.43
